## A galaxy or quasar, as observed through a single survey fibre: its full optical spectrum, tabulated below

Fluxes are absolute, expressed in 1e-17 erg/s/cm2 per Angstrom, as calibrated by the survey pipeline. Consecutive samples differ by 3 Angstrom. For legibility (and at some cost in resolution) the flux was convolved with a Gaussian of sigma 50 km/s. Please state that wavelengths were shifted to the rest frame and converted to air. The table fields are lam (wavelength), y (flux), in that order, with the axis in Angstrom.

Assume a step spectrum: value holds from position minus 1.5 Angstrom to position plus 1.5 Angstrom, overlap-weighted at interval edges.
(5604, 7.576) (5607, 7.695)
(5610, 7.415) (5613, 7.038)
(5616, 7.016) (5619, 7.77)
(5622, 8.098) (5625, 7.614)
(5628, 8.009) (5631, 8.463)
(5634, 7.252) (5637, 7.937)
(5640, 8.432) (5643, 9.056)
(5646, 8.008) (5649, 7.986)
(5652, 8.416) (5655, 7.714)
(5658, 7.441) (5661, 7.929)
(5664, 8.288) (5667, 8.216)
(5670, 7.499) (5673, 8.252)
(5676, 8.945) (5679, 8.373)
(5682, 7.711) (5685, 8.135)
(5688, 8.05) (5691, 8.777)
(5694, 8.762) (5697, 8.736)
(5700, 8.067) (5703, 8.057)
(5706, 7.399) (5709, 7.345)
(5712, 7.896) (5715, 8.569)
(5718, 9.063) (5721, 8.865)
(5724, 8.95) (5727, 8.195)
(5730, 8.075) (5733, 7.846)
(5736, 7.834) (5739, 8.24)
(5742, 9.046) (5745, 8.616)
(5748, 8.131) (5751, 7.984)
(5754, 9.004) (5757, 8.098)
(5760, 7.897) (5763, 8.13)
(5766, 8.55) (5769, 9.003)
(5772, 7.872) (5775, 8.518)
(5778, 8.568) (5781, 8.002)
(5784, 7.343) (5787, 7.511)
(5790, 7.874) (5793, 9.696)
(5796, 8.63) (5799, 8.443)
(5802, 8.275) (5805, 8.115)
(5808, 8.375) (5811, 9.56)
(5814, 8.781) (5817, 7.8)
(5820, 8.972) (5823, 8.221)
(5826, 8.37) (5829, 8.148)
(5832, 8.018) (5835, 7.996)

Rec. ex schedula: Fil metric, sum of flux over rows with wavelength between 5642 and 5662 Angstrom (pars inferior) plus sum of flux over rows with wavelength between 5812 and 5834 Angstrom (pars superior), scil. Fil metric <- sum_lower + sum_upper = 115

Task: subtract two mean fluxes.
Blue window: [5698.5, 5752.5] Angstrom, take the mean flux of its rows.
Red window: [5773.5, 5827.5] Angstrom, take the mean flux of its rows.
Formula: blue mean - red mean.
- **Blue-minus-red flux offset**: -0.16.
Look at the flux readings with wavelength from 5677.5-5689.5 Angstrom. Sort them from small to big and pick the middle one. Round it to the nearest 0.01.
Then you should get 8.09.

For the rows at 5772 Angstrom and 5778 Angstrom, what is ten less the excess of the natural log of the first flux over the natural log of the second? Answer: 10.1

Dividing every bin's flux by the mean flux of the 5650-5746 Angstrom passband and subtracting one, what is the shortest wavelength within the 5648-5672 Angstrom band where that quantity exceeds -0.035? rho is 5649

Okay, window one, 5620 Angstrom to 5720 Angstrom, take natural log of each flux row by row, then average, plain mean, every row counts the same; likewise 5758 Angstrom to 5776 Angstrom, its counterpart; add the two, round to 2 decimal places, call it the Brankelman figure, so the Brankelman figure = 4.21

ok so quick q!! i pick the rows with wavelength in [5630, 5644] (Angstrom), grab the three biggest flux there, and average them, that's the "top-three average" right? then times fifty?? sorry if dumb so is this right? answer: 433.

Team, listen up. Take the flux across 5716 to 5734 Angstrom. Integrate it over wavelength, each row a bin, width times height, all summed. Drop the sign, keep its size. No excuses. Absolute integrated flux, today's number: 153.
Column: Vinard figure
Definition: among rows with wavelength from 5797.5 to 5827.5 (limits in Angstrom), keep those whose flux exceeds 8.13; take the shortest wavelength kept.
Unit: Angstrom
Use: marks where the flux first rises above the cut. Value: 5799 Angstrom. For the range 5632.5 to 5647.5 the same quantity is 5640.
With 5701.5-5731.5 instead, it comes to 5715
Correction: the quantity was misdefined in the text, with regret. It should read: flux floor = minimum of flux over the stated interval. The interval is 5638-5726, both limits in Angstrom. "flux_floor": 7.345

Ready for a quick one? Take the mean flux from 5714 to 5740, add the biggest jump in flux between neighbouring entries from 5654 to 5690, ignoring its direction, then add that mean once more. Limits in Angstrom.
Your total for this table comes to 17.56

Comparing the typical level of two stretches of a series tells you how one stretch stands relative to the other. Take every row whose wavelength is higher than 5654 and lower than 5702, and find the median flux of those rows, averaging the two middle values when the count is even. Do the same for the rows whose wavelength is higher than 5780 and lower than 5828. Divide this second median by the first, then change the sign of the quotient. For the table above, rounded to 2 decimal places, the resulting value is -1.02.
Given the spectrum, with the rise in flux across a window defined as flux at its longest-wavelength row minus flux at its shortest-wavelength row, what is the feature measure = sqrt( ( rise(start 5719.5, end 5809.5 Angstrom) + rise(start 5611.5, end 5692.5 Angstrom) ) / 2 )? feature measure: 0.79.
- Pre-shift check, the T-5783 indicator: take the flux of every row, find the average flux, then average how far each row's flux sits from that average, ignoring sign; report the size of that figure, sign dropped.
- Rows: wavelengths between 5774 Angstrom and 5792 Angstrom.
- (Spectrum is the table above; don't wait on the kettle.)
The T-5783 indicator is 0.39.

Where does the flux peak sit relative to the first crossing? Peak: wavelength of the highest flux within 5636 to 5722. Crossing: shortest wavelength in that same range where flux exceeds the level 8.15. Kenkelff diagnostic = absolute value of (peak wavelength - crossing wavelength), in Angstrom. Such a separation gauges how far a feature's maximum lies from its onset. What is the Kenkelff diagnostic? 78 Angstrom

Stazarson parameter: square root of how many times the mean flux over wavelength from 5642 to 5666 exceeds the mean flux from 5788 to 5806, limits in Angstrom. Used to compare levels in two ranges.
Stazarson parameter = 0.976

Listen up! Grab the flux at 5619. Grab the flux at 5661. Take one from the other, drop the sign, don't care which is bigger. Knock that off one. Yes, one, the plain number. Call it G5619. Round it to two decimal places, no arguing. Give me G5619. 0.84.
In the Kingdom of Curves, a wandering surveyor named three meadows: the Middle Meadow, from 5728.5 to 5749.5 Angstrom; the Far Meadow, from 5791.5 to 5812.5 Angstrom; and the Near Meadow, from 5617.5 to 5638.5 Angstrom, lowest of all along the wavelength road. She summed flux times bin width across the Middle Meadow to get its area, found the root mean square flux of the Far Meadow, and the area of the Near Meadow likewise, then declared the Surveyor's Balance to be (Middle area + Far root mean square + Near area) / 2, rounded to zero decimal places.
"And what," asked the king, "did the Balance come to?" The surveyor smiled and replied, 174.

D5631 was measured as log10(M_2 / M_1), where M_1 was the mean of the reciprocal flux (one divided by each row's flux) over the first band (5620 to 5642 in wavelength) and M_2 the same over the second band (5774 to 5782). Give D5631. -0.021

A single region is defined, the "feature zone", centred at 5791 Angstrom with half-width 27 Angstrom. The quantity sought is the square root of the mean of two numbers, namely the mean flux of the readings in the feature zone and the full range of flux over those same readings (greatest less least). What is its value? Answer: 2.32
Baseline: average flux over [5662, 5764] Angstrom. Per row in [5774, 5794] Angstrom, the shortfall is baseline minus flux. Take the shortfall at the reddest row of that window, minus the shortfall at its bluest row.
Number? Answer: -1.2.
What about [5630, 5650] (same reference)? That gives 0.5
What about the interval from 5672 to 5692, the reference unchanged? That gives -0.5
